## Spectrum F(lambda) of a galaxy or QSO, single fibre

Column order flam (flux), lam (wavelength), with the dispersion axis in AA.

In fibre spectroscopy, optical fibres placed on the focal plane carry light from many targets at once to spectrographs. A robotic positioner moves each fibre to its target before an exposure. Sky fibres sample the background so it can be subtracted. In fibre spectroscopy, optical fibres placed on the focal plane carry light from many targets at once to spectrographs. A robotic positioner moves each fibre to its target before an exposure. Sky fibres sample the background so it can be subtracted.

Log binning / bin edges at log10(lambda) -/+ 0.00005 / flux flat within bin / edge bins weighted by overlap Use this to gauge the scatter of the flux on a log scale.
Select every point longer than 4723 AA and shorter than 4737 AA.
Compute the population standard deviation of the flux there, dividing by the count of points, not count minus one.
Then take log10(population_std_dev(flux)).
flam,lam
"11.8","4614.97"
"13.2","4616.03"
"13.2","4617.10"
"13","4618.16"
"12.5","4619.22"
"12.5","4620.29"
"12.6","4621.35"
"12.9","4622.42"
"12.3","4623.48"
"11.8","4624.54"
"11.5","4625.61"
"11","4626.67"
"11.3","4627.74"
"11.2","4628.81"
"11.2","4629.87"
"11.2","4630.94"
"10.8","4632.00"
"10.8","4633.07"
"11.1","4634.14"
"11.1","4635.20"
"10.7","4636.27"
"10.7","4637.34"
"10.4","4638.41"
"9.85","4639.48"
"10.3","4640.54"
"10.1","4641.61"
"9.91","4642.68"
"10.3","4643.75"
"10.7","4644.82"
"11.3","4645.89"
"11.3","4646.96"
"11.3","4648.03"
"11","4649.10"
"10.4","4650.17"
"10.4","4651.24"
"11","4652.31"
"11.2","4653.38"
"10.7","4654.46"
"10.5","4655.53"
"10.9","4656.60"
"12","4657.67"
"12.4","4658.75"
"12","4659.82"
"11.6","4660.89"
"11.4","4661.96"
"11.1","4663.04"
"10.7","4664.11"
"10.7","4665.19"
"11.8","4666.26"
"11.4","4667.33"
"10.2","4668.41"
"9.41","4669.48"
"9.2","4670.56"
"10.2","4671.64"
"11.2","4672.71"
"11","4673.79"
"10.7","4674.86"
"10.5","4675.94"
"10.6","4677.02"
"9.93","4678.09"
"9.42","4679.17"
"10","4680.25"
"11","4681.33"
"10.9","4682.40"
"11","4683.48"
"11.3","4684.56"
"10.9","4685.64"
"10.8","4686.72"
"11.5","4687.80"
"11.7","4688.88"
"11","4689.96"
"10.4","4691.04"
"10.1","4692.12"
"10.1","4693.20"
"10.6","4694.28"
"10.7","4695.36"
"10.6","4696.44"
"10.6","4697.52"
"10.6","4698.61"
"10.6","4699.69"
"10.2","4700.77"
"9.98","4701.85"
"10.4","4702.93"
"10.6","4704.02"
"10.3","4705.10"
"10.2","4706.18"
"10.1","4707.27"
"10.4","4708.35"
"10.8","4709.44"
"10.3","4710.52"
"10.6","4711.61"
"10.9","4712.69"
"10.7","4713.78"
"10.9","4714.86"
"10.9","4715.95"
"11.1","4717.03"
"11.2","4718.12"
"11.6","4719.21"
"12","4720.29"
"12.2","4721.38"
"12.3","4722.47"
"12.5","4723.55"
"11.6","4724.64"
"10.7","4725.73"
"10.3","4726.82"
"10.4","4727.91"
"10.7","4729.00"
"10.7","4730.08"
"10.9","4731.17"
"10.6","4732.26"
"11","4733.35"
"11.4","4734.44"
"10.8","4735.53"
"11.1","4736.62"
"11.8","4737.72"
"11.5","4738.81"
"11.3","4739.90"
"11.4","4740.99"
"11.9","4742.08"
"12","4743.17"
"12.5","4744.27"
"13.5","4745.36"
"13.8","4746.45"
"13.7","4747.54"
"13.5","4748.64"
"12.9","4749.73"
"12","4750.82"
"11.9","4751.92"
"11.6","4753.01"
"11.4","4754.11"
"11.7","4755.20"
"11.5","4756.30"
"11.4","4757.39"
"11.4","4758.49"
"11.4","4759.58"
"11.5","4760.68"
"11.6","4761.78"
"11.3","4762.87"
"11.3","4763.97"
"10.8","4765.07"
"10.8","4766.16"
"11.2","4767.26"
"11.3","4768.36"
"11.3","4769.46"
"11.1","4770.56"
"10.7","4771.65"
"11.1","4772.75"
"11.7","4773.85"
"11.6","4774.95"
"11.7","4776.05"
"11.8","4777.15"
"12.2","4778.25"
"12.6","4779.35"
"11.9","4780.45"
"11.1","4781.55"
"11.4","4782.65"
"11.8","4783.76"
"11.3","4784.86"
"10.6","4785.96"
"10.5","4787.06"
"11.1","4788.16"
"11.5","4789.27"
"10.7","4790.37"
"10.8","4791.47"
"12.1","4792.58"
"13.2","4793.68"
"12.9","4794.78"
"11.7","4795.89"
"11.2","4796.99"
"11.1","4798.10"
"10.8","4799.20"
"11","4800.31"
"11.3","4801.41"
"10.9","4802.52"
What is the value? -0.25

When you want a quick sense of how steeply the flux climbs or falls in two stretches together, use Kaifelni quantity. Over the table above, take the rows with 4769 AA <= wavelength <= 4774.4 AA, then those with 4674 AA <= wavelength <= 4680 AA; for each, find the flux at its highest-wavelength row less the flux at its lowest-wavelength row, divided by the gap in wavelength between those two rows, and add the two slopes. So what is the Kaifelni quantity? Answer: -0.2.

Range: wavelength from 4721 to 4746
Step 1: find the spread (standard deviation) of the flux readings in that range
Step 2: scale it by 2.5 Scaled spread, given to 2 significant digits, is 2.0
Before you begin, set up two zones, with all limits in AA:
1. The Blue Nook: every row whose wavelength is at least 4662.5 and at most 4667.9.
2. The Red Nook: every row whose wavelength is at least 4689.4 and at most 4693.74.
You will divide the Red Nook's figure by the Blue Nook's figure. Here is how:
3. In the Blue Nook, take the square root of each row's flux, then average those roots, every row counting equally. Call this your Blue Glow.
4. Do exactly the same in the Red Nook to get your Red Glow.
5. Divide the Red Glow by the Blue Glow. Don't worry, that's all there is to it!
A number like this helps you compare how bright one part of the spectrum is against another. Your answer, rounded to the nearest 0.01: 0.97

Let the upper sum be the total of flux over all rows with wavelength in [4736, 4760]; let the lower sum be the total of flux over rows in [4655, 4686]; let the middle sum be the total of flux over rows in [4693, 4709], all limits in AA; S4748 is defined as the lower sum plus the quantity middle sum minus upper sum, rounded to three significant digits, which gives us 205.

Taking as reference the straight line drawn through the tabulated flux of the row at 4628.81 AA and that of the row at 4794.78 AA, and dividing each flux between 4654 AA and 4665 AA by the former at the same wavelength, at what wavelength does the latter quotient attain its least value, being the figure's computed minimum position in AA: 4655.53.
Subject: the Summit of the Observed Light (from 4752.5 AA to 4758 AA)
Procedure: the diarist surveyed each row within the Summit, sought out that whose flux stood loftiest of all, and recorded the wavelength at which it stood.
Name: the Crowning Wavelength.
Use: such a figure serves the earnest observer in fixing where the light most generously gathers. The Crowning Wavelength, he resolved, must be 4755.20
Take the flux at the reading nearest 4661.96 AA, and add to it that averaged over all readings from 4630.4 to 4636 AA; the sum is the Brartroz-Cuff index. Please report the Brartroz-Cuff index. 22.4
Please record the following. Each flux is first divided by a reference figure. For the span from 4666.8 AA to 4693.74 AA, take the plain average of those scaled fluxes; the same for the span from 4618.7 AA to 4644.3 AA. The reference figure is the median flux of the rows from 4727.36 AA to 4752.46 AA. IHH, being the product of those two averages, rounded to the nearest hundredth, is 0.89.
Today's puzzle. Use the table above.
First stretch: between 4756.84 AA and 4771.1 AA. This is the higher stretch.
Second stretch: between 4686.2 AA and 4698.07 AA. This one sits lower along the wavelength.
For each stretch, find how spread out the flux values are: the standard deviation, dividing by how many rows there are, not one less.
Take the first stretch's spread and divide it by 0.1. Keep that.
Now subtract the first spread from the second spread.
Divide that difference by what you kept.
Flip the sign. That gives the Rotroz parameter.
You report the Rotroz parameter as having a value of -0.11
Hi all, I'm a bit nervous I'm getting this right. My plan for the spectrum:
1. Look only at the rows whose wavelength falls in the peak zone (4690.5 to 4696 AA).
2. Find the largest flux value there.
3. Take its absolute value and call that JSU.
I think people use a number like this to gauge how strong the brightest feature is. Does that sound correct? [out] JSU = 10.7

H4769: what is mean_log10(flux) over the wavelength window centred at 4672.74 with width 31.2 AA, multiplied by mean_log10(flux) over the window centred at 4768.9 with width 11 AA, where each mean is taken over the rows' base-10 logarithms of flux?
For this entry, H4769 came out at 1.08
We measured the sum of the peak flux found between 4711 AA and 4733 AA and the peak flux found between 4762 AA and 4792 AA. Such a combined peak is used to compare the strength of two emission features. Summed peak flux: 25.1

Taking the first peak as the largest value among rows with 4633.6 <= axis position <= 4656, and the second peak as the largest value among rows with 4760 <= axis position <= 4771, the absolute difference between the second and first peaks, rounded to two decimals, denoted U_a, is 0.30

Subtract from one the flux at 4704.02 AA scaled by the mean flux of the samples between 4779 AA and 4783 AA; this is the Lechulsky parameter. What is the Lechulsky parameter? 0.10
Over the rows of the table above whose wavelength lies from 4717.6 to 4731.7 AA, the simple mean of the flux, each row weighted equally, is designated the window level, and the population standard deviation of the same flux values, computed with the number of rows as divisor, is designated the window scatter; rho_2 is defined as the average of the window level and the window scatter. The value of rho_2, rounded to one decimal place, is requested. 6.0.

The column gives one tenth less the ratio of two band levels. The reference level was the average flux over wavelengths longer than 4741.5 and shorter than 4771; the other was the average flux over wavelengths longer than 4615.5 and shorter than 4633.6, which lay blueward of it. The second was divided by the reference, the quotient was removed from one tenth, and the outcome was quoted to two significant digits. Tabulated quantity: -0.91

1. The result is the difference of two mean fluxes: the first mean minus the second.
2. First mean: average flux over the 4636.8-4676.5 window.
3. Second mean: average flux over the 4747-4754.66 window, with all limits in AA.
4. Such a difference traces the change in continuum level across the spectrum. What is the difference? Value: -1.6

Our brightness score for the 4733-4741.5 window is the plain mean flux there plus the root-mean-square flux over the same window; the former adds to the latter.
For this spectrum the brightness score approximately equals 22.6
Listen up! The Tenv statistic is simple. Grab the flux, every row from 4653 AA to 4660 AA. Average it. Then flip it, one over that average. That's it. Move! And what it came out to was 0.088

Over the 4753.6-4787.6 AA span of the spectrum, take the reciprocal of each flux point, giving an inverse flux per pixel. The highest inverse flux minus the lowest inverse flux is 0.016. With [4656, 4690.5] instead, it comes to 0.028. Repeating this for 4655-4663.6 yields 0.015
